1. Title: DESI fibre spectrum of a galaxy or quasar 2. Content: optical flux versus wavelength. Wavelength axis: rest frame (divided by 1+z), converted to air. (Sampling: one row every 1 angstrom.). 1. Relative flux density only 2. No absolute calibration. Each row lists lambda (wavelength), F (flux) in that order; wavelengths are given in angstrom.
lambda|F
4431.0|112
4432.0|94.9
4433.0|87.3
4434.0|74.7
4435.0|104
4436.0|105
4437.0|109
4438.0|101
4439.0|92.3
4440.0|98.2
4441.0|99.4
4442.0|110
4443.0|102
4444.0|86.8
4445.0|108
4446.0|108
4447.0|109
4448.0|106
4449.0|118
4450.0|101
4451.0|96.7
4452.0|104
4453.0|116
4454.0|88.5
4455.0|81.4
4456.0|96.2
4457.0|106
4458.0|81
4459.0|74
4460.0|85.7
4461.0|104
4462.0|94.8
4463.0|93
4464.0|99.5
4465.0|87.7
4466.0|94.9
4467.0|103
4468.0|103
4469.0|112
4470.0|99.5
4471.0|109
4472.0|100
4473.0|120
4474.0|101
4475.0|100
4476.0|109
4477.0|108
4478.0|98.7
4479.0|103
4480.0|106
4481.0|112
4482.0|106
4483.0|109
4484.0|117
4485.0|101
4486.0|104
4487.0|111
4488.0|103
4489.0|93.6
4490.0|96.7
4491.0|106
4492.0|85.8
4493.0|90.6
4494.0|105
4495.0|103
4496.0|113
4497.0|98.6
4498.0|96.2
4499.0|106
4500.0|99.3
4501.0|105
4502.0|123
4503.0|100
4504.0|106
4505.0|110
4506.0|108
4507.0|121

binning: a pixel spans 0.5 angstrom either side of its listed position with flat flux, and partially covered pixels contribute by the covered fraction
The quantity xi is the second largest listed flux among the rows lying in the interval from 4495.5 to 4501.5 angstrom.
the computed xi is 106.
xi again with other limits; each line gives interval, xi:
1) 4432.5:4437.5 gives 105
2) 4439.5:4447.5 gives 109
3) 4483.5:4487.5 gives 111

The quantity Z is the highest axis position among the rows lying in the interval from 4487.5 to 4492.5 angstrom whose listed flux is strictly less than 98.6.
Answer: 4492.0 angstrom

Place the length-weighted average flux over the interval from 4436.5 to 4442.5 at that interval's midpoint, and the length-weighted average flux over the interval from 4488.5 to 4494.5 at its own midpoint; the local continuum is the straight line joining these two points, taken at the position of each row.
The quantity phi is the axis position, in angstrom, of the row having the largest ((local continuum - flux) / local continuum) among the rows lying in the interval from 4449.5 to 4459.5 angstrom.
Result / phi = 4459.0 angstrom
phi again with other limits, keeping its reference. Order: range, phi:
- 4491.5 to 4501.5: 4492.0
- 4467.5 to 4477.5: 4470.0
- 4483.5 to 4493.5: 4492.0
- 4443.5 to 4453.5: 4444.0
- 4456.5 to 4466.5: 4459.0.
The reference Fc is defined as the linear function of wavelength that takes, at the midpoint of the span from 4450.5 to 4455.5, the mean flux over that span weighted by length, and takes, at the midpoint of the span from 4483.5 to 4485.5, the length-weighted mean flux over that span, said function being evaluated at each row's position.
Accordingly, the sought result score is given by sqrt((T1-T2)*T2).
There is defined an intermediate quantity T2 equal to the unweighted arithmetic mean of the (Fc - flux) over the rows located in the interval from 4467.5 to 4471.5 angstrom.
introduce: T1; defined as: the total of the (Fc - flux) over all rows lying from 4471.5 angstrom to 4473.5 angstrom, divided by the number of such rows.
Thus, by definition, 2.7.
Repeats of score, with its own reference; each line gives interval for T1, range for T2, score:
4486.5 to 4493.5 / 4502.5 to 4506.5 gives 5.1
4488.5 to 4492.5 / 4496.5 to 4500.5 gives 4.7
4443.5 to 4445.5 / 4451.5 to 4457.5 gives 1.4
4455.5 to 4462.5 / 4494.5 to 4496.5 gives 3.8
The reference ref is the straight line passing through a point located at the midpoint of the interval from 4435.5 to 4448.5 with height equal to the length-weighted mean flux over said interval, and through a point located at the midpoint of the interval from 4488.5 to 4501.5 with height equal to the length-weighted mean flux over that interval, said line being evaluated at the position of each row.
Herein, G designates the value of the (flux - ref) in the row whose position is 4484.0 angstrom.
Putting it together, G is 17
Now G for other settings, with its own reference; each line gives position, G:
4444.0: -16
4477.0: 7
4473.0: 19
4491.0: 6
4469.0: 11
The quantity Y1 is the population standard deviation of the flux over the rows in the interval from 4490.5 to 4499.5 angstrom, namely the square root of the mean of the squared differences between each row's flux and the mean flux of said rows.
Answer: 8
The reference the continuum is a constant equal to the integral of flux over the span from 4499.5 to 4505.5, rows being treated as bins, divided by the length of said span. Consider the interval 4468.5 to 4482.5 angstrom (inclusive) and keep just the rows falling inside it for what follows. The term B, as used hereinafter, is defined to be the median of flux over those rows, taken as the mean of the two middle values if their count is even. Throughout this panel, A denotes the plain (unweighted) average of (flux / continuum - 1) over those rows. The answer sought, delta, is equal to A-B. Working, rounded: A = -0.011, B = 106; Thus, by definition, -106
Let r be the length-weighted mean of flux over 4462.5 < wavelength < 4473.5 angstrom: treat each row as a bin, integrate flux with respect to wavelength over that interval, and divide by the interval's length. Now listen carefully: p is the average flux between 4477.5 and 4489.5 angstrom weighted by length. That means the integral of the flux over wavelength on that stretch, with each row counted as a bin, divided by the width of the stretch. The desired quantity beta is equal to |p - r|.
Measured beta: 3.4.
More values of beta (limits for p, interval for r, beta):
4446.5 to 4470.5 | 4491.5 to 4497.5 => 1.2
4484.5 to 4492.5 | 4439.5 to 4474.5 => 0.2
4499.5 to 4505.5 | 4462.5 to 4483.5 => 3.7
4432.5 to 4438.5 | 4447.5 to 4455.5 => 4.6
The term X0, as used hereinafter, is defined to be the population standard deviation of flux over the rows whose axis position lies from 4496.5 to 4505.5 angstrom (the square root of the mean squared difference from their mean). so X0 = 7.7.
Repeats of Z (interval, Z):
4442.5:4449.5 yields 4444.0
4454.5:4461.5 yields 4460.0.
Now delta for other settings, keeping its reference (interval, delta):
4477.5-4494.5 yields -104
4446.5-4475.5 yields -100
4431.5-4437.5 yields -100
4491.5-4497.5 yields -101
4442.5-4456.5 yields -103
